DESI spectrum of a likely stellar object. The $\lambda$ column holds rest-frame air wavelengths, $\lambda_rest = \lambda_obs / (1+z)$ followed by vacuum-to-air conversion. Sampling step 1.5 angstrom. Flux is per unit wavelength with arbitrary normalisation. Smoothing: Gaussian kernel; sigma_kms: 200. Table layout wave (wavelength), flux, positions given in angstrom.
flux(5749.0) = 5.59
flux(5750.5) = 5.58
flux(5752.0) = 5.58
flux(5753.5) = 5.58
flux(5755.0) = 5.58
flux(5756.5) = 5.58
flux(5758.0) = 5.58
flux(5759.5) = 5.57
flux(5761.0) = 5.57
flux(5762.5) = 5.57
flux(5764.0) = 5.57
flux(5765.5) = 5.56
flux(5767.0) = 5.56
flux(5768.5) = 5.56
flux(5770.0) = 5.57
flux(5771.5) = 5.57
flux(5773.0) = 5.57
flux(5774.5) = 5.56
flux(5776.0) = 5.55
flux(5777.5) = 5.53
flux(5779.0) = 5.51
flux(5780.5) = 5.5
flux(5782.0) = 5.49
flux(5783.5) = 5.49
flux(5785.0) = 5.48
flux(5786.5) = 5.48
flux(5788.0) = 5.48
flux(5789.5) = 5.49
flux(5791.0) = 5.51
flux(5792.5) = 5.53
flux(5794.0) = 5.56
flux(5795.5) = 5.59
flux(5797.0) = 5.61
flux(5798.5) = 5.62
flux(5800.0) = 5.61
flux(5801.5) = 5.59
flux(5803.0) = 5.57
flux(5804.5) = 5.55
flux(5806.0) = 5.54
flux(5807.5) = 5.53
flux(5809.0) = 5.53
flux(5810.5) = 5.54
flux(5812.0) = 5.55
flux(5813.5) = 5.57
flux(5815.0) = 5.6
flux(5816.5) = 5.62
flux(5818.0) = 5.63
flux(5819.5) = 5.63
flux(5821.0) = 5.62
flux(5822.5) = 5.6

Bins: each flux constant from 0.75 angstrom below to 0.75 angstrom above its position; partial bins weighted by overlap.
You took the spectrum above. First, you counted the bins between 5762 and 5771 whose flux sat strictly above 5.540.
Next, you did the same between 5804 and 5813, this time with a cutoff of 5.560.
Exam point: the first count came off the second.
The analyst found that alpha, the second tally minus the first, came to -6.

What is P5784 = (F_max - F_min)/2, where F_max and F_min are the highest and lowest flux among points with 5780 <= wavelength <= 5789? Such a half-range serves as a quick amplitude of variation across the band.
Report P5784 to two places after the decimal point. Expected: 0.01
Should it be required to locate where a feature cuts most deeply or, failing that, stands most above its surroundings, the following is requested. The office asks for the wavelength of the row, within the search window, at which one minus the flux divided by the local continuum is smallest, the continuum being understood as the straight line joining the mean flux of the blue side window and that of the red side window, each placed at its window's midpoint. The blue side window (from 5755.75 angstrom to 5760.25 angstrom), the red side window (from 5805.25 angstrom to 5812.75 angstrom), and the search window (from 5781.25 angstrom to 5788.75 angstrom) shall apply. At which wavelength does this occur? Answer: 5783.5 angstrom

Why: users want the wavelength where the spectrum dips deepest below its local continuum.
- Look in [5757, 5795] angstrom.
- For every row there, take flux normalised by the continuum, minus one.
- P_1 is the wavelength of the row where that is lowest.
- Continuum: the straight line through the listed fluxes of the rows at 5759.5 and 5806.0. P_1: 5785.0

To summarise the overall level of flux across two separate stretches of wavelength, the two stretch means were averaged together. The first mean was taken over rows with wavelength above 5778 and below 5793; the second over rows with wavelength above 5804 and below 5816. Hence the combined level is 5.52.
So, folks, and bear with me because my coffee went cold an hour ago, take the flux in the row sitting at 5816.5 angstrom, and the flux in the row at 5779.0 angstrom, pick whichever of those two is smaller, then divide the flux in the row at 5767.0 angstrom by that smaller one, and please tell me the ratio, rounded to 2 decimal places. 1.01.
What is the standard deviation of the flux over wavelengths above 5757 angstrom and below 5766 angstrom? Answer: 0.006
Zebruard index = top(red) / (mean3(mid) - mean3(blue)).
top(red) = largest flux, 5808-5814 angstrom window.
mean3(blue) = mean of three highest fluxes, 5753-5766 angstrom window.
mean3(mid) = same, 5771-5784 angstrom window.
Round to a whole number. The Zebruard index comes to -418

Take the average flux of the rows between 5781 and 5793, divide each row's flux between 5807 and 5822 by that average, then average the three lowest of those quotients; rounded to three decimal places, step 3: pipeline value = 1.007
